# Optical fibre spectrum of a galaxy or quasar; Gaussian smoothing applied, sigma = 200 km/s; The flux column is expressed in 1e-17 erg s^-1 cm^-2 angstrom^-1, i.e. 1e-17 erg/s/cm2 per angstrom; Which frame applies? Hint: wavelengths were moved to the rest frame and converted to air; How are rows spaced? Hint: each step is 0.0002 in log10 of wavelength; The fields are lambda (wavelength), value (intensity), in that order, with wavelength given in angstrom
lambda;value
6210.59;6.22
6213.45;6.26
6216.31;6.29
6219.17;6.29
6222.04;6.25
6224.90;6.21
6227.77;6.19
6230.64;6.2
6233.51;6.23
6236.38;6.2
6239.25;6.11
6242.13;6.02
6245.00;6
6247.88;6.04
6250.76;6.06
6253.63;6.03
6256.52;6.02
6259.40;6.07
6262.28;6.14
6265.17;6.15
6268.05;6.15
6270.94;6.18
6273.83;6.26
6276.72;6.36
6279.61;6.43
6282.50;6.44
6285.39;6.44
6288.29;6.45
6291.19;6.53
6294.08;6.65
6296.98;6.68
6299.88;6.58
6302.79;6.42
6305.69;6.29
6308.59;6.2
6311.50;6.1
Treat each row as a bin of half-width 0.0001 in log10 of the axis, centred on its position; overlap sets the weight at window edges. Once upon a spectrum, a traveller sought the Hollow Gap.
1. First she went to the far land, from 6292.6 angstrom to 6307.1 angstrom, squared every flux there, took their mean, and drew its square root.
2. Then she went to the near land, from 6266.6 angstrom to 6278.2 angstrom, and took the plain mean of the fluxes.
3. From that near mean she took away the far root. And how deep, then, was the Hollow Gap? -0.29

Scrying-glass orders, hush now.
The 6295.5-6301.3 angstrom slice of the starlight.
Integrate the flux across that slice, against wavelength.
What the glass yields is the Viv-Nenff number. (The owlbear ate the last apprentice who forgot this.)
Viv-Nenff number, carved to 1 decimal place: 38.5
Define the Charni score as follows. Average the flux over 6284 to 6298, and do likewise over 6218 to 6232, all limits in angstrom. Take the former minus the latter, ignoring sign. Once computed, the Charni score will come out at 0.32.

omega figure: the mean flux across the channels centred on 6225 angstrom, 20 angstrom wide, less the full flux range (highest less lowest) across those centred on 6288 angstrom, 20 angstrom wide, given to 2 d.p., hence 5.99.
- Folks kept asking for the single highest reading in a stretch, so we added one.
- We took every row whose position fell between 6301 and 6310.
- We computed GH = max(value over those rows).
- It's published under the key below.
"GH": 6.42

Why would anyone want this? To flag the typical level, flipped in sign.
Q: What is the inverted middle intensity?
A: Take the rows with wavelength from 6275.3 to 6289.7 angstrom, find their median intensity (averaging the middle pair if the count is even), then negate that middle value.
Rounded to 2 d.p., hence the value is -6.44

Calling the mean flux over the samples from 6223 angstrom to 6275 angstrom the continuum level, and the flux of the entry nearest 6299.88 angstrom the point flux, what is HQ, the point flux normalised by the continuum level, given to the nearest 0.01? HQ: 1.07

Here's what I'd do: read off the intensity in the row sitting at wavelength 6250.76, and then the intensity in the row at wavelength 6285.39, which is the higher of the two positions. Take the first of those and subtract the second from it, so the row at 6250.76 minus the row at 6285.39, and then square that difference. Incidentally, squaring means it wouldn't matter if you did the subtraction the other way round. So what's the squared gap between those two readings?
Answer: 0.144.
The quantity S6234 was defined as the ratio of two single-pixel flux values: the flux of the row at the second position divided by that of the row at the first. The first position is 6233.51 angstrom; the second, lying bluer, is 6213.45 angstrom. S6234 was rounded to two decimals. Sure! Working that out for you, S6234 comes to 1.00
